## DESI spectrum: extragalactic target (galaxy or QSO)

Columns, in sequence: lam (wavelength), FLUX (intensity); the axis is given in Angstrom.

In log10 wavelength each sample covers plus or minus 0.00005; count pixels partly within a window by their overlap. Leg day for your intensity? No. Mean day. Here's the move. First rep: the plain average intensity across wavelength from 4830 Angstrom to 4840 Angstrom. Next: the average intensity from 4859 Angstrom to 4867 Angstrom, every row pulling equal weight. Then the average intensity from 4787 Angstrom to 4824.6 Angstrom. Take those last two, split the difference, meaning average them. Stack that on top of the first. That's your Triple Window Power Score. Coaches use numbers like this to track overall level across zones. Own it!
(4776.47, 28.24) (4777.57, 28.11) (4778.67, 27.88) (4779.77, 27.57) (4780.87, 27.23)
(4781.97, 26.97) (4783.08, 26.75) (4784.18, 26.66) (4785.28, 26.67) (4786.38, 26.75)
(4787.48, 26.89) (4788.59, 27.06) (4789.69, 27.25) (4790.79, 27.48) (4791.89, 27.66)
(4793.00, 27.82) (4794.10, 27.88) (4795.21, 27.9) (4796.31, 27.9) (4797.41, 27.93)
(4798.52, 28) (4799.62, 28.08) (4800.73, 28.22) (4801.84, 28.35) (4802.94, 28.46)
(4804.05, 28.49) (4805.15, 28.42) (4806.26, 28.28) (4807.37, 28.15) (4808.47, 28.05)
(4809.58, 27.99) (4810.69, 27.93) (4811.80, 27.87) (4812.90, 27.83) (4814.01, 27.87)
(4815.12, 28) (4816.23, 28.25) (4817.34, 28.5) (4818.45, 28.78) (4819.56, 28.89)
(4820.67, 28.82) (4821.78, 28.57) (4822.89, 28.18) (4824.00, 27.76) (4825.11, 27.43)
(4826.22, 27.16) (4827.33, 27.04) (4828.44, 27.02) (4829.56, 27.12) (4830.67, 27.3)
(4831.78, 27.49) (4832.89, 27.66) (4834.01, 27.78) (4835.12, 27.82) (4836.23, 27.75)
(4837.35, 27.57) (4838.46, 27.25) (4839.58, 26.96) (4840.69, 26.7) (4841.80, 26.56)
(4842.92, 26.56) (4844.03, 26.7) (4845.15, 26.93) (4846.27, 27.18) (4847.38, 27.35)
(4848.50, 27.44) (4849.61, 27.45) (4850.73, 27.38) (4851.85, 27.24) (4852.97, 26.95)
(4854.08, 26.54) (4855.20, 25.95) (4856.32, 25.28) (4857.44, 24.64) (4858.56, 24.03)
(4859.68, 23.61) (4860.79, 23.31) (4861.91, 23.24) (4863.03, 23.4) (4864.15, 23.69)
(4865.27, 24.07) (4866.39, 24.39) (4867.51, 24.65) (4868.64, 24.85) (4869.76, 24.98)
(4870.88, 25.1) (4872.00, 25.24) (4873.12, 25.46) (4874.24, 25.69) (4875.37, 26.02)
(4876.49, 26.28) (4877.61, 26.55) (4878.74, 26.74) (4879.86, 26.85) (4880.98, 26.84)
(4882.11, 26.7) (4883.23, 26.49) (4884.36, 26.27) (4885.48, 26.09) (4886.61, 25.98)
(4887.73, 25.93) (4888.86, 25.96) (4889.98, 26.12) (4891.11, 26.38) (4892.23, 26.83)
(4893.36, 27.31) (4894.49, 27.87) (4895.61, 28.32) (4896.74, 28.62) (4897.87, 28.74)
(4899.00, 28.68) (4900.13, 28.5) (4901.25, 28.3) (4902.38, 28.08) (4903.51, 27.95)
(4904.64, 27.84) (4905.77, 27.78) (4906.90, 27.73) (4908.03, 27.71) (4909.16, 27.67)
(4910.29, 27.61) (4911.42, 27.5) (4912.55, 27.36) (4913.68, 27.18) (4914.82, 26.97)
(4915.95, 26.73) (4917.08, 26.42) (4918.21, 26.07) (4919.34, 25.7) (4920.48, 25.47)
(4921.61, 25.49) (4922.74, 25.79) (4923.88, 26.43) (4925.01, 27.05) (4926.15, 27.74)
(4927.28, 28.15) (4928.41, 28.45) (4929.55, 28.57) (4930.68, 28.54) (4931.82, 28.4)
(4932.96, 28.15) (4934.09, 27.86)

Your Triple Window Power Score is 53.4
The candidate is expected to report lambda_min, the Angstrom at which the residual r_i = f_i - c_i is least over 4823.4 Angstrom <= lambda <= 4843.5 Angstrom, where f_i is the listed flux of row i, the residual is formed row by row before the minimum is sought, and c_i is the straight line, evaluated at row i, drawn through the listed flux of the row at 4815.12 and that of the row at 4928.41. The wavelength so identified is 4842.92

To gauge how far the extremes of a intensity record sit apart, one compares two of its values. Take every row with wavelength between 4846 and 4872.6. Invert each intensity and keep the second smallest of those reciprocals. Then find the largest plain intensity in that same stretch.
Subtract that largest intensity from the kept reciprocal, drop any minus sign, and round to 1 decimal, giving 27.4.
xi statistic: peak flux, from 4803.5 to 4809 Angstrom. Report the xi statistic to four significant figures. 28.49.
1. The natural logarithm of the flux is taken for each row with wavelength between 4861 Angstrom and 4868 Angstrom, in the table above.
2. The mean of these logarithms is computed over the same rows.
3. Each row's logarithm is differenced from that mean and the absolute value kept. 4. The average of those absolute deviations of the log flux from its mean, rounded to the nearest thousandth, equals 0.019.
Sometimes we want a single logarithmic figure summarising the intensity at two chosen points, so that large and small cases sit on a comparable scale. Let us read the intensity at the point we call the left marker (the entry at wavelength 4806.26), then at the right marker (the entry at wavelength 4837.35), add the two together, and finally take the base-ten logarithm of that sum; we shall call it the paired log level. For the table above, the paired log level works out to 1.75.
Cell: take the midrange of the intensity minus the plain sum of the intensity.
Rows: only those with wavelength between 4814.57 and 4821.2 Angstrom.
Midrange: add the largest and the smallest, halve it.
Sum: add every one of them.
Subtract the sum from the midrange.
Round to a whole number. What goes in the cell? -143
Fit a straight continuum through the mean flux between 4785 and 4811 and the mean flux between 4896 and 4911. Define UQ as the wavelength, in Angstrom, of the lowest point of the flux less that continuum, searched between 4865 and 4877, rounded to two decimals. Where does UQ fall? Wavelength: 4865.27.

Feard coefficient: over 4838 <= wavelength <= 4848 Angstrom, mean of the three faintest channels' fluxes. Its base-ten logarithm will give 1.42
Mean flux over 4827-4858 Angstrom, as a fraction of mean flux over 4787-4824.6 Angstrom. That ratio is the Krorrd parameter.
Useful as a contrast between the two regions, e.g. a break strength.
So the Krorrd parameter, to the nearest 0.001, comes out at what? 0.962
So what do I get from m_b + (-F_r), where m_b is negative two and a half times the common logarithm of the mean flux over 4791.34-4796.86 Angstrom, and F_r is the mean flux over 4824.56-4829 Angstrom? -30.8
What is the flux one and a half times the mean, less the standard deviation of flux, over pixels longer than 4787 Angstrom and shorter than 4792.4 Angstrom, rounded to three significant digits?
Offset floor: 40.6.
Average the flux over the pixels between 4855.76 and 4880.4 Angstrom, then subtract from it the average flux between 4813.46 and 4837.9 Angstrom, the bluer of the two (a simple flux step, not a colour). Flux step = -2.9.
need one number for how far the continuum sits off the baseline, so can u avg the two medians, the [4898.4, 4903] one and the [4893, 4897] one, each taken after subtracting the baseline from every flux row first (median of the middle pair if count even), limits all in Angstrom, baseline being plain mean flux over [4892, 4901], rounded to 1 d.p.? 0.1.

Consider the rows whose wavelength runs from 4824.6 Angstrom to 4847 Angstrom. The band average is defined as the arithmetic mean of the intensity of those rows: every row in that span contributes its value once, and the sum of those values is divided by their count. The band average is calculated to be 27.2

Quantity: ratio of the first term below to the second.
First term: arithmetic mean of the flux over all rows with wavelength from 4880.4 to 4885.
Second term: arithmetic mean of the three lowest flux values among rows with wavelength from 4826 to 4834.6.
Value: 0.98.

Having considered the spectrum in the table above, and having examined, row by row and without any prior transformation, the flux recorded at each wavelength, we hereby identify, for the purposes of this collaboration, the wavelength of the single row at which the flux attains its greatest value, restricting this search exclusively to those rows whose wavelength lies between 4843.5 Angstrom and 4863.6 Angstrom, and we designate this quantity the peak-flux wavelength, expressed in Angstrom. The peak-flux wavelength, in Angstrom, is 4849.61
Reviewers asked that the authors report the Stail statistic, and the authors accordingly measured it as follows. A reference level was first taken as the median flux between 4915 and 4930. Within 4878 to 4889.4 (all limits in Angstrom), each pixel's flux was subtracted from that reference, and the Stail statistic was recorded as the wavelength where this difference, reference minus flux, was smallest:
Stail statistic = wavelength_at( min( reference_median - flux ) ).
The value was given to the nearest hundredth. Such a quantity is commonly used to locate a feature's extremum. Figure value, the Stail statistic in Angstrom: 4879.86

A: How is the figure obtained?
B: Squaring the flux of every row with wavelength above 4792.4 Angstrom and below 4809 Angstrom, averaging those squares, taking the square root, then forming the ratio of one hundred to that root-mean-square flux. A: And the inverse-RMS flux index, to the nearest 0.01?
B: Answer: 3.55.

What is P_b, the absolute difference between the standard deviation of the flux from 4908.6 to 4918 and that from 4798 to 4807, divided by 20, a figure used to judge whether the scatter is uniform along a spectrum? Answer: 0.01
